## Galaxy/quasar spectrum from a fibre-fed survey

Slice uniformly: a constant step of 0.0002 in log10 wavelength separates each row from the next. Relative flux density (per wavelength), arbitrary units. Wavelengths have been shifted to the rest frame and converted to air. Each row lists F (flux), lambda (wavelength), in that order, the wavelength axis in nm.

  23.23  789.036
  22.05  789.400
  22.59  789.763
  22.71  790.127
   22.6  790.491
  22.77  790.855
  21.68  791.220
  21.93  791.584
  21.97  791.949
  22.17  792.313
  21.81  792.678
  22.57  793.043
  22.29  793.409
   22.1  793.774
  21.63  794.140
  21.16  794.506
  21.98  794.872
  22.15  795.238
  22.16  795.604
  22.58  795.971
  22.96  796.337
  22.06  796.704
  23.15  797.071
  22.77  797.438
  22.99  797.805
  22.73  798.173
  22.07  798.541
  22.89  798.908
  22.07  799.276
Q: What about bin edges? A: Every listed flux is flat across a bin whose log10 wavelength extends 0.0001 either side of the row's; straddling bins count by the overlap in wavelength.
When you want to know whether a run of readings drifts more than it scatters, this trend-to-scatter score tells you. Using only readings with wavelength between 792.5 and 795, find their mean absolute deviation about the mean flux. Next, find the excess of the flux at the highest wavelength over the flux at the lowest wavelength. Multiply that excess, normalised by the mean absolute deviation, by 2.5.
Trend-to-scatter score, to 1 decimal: 1.2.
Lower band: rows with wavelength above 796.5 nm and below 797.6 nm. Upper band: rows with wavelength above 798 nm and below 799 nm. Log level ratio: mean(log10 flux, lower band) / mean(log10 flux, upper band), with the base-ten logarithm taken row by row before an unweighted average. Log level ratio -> 1.001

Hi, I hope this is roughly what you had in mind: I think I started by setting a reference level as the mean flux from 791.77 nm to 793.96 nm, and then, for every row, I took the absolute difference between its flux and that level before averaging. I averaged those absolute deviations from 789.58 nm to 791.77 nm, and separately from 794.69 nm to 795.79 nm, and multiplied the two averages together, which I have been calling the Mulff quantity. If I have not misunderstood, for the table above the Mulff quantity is 0.03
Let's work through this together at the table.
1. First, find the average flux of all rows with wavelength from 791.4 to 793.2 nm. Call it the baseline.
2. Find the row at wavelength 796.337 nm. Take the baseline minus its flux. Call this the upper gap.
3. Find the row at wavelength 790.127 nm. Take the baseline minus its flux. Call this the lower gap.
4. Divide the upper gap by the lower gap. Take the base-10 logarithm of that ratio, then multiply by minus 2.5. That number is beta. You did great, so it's -0.4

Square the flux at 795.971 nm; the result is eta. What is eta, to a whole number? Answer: 510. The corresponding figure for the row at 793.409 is 497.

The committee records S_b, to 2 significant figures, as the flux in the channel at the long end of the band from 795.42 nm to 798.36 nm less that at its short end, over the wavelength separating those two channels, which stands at 0.22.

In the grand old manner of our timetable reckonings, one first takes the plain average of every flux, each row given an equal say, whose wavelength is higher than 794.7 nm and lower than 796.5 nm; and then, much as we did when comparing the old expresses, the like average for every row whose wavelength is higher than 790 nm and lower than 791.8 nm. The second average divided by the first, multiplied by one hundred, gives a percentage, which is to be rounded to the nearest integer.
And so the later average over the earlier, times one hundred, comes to 100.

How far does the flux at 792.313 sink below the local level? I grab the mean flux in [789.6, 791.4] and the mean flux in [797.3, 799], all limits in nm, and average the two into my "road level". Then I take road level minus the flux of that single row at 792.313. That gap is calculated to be 0.4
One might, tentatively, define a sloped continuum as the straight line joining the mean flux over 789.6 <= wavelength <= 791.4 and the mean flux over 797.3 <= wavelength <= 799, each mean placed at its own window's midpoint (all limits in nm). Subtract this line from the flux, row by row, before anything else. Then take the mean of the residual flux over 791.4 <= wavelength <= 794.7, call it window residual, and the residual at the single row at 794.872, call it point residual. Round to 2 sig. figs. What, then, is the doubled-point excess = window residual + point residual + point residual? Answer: -1.8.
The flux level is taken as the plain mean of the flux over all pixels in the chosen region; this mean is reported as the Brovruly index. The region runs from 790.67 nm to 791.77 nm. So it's 22.1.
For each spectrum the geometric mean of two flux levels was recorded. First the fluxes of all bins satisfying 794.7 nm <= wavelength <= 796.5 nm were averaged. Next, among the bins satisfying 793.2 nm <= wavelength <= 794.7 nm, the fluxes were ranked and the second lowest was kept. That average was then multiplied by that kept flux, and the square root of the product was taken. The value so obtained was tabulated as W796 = 22.0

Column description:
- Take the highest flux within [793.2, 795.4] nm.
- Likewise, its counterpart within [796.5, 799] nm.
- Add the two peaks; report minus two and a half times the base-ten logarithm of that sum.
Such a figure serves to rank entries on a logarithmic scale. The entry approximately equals -4.14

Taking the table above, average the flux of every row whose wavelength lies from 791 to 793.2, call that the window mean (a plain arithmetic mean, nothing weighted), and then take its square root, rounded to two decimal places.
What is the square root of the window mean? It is 4.69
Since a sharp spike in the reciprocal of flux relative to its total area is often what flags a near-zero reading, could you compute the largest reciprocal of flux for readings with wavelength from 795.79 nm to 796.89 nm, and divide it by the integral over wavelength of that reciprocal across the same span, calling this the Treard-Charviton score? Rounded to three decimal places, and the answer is 0.928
